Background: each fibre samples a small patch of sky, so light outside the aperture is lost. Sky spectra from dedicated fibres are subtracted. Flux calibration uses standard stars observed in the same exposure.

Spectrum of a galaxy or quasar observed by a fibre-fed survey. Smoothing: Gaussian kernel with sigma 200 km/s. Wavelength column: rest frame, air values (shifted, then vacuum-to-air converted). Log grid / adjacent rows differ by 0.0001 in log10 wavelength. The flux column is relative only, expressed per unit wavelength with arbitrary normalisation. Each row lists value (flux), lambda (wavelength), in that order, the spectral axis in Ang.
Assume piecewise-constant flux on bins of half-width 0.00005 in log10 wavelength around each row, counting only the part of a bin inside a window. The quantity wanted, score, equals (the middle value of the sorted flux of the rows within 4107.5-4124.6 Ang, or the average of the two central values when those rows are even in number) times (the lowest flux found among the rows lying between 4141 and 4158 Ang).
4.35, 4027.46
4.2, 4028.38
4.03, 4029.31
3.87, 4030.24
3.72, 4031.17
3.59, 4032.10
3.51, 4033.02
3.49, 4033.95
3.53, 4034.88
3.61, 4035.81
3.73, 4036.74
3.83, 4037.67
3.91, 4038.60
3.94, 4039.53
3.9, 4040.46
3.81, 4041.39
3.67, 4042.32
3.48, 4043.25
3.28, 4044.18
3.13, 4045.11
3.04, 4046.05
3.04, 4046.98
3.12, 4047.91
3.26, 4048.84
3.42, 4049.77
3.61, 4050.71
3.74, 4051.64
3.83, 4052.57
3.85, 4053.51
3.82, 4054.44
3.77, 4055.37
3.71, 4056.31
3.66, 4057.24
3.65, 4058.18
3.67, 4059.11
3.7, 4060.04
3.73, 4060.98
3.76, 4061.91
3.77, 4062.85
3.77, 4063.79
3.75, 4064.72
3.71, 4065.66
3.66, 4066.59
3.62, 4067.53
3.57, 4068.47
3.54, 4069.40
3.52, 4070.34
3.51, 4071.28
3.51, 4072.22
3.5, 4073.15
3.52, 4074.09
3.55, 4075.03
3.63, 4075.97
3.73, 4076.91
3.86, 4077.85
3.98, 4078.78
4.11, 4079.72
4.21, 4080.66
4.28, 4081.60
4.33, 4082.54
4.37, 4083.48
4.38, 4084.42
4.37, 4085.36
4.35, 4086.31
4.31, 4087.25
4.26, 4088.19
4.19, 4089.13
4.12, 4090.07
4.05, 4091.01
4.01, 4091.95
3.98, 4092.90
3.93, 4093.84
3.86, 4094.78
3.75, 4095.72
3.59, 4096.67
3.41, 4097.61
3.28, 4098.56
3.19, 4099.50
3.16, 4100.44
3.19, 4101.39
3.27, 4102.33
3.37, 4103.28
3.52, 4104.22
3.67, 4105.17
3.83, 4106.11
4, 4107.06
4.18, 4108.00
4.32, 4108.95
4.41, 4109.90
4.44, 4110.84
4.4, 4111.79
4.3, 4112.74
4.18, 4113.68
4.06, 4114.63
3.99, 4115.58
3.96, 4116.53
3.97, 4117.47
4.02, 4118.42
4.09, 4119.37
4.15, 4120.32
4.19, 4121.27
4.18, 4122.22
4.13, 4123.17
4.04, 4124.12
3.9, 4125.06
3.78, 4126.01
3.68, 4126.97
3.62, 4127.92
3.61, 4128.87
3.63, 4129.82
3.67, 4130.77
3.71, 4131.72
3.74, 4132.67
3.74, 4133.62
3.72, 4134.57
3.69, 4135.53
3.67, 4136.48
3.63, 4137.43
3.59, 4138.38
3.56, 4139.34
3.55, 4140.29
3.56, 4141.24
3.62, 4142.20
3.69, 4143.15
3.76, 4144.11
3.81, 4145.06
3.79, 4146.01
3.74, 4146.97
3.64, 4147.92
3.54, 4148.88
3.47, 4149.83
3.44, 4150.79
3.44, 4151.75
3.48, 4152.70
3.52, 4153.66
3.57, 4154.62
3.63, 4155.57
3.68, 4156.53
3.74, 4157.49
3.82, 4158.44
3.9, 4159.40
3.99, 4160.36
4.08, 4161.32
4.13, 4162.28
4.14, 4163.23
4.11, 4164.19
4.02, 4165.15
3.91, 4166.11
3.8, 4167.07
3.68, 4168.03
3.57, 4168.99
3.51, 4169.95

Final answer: 14.3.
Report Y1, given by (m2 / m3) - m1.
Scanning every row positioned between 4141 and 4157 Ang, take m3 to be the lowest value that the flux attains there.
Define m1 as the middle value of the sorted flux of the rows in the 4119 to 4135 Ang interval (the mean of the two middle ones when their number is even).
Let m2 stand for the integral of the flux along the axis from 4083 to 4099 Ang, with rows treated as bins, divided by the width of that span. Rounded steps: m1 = 3.74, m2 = 4.01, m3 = 3.44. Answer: -2.57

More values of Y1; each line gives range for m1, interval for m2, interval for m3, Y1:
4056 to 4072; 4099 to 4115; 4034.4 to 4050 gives -2.40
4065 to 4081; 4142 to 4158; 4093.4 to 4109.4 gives -2.47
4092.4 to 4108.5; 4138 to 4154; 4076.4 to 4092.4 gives -2.62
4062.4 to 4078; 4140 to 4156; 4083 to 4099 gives -2.52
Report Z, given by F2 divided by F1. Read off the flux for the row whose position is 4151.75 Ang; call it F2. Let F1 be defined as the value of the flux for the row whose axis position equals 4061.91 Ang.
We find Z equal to 0.91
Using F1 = 3.76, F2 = 3.44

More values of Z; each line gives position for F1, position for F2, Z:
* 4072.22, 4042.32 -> 1.05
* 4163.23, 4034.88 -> 0.85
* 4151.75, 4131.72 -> 1.08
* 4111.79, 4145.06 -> 0.87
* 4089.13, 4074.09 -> 0.84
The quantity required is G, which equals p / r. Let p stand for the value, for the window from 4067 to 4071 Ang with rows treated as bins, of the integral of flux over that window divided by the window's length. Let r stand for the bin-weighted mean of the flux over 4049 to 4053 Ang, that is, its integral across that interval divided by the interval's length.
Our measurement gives 0.98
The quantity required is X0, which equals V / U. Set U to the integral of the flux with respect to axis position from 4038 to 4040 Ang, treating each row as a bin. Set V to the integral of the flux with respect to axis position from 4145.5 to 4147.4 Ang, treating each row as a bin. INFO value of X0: 0.91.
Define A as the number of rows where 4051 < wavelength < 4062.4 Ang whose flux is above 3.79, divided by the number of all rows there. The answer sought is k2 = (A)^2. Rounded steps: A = 0.25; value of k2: 0.06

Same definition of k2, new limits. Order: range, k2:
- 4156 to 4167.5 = 0.69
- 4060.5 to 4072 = 0.00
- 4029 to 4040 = 0.17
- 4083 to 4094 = 1.00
